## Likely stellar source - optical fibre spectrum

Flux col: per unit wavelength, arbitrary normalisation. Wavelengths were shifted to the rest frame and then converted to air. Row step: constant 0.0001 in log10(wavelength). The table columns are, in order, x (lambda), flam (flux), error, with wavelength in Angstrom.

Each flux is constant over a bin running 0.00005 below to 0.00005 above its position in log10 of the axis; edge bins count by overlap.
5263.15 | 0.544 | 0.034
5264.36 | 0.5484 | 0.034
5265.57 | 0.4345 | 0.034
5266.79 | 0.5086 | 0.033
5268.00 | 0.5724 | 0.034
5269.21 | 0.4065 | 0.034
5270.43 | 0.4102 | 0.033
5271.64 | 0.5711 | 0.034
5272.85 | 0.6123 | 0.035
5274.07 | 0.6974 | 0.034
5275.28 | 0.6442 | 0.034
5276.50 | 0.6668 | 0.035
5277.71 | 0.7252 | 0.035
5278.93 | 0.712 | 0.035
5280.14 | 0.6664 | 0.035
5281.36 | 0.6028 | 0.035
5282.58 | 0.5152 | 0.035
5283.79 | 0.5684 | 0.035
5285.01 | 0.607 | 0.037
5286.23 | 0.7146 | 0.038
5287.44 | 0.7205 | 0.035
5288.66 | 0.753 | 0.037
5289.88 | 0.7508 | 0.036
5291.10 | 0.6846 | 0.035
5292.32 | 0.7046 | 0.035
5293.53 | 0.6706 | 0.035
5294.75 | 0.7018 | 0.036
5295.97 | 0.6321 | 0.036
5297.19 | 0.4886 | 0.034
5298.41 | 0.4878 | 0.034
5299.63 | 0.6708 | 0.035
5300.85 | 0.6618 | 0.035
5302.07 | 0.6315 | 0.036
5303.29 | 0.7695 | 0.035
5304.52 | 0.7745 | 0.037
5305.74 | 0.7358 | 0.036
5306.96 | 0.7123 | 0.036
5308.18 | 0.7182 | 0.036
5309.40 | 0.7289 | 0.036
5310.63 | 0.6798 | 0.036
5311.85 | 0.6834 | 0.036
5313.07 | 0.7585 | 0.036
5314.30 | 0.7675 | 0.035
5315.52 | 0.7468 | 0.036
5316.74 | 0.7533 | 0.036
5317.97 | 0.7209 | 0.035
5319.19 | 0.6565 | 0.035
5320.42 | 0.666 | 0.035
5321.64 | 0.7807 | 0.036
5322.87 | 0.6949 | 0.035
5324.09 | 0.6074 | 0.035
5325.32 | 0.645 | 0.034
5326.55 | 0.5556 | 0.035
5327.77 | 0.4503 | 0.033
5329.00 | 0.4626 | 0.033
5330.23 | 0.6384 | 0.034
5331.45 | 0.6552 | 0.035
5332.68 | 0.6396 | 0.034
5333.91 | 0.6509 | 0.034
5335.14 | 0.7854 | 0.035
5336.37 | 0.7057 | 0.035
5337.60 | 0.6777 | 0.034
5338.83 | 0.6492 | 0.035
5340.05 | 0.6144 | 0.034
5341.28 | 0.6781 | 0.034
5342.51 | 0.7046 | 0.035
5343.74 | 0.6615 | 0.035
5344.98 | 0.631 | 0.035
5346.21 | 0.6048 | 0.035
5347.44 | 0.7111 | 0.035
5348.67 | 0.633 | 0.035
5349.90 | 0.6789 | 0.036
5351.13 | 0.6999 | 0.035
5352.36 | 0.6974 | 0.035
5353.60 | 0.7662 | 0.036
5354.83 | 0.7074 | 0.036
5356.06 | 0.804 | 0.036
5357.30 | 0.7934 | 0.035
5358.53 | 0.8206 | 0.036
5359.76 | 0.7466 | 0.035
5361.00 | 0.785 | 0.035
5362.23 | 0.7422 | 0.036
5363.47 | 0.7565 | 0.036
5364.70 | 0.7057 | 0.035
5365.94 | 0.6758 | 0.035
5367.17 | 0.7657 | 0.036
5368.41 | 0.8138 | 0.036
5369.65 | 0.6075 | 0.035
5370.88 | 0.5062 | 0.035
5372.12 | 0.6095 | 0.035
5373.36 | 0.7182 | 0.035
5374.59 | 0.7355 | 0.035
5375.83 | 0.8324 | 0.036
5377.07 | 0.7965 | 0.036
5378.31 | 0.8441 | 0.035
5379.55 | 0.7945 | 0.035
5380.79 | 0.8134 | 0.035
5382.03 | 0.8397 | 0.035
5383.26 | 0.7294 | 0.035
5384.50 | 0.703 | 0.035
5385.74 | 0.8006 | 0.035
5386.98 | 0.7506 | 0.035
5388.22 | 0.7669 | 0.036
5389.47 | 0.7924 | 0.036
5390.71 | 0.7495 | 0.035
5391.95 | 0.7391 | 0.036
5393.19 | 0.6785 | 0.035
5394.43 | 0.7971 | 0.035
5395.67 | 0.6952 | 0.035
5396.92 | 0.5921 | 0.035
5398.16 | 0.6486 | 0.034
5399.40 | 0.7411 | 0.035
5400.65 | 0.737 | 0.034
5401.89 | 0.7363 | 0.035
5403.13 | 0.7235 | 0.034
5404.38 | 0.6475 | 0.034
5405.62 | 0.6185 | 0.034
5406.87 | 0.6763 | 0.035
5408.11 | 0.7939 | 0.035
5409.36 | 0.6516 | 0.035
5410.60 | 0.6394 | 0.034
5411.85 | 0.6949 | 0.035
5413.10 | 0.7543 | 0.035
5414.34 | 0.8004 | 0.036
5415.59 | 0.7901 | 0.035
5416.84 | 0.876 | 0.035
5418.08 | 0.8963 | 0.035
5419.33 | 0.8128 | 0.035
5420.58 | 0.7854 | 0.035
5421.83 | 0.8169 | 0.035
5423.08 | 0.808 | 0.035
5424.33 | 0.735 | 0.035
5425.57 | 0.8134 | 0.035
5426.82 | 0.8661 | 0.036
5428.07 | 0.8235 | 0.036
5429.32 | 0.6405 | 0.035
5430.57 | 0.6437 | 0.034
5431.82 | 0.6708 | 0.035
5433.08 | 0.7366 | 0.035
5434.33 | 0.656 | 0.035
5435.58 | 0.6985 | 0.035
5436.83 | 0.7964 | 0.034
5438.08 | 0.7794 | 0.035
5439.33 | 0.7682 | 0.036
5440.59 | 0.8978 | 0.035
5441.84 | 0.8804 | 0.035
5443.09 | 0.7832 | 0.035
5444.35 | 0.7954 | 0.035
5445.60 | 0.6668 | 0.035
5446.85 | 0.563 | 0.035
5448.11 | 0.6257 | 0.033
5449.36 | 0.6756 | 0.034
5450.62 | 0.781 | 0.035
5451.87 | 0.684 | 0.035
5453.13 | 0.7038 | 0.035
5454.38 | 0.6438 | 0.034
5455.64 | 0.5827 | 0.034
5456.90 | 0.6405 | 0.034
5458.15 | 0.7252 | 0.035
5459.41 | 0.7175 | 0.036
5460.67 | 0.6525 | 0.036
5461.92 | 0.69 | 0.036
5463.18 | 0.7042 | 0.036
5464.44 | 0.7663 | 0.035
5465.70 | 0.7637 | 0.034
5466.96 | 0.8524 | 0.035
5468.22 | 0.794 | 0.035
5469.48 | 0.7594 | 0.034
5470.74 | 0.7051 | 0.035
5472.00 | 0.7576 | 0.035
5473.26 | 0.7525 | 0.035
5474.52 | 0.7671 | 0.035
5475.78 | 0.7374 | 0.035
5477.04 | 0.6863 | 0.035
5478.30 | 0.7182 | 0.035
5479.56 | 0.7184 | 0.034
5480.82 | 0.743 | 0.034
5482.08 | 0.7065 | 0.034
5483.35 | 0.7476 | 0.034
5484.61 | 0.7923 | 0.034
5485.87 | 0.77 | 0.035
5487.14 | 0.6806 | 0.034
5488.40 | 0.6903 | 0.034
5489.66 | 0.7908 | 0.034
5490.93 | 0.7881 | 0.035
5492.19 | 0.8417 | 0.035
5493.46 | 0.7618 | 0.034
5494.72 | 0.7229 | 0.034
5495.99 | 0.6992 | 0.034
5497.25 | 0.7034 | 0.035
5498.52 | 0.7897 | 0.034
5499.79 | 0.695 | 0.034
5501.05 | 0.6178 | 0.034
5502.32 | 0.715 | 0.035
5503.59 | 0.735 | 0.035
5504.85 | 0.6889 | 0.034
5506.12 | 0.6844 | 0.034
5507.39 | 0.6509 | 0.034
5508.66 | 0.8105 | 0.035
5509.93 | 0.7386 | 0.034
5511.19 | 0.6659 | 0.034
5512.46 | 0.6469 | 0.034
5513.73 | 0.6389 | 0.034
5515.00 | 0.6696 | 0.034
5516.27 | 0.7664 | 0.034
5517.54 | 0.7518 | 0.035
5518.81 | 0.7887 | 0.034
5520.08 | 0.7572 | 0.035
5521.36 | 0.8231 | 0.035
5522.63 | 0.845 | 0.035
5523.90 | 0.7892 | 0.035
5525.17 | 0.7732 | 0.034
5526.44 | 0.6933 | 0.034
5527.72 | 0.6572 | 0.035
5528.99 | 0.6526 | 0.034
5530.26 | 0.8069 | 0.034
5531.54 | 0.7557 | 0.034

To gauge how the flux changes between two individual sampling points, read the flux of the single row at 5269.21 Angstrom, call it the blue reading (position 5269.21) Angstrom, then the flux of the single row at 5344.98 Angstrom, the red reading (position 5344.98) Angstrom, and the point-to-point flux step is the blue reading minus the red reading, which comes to -0.22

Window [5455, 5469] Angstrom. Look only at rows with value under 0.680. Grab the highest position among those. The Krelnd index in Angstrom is 5460.67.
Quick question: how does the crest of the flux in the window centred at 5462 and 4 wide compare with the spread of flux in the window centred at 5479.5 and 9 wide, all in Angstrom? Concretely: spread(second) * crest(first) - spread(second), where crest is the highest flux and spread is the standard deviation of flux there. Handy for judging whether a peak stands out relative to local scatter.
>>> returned -0.006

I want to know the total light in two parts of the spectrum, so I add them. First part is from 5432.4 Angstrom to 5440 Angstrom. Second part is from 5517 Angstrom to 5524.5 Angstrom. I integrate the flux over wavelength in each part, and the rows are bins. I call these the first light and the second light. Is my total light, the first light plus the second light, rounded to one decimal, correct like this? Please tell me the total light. 11.6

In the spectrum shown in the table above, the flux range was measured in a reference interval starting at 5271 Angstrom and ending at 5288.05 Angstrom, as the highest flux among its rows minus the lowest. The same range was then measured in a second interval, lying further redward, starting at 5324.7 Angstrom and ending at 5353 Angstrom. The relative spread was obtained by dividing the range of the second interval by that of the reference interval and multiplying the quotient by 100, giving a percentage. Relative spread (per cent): 160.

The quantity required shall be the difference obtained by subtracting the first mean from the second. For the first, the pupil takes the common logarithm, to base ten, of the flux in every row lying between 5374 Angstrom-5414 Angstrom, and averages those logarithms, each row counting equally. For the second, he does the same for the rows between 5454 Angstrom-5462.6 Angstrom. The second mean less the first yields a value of -0.043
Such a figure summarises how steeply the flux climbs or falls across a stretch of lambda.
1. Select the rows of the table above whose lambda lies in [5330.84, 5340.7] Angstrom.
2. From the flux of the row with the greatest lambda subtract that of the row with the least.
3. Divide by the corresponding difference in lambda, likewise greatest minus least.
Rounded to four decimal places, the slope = -0.0047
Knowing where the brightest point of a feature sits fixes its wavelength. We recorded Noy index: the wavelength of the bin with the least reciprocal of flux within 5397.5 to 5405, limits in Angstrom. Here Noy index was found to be 5399.40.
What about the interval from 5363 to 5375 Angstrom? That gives 5368.41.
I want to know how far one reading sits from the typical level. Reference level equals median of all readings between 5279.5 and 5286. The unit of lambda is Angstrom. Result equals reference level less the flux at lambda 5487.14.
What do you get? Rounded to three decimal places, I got -0.078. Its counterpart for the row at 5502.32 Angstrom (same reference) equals -0.112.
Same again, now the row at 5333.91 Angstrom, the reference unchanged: -0.048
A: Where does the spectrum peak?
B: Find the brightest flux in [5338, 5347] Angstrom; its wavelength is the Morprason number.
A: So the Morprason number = 5342.51 Angstrom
